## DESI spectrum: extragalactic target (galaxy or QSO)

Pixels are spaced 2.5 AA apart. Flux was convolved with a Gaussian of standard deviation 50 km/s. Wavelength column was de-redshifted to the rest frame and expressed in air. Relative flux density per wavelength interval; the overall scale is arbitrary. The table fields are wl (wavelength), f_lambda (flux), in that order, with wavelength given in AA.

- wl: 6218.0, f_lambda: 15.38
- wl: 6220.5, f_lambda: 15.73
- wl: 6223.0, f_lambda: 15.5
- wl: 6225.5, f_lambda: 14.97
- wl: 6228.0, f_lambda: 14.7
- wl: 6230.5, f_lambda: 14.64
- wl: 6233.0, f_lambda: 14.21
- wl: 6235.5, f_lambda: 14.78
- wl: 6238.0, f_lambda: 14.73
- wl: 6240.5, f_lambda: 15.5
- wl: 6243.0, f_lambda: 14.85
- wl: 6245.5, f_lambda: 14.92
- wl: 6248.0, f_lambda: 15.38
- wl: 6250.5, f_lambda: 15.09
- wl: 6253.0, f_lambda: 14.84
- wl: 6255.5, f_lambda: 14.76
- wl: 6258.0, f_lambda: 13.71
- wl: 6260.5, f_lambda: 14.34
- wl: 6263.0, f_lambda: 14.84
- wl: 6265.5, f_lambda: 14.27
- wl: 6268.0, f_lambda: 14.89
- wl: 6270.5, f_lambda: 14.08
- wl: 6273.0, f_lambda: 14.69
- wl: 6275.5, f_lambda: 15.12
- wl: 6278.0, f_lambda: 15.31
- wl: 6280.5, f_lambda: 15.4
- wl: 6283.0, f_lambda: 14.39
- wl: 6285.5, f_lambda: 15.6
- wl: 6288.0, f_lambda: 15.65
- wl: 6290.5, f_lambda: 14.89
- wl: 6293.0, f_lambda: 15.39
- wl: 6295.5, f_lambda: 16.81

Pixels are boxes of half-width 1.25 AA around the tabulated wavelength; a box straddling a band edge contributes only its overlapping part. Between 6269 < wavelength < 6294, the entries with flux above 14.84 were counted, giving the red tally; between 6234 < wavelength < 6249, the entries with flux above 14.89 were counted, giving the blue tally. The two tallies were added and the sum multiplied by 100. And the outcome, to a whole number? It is 1000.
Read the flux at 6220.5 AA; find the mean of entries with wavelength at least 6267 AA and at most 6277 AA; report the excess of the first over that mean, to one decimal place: 1.0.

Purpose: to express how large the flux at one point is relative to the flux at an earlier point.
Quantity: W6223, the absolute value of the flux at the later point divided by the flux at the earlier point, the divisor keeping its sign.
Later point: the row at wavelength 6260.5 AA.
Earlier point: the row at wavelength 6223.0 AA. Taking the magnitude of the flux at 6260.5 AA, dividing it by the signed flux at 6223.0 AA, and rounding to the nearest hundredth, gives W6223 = 0.93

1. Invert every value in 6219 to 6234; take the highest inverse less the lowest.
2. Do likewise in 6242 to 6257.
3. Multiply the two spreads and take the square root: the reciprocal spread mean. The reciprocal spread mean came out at 0.0043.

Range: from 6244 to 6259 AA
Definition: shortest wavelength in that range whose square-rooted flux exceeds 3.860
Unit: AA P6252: 6245.5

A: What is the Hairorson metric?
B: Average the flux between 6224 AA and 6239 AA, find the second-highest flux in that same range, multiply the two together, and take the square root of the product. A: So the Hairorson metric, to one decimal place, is 14.7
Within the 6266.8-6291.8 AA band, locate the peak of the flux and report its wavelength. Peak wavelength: 6288.0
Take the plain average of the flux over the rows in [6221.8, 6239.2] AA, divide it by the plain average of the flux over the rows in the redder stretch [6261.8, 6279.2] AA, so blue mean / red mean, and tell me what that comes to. 1.00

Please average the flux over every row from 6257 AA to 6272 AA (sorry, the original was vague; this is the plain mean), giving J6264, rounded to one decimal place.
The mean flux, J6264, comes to 14.4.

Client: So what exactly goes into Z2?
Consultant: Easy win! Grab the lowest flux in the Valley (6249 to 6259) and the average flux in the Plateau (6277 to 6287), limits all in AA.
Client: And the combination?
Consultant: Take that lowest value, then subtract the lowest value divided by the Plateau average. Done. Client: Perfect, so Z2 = 12.8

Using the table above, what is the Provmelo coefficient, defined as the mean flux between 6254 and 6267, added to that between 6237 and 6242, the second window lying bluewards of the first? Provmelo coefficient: 29.5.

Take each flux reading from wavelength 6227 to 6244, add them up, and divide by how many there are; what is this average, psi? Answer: 14.77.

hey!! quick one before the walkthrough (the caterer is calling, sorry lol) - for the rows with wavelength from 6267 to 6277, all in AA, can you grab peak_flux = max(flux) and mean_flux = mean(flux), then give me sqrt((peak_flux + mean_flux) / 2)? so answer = 3.86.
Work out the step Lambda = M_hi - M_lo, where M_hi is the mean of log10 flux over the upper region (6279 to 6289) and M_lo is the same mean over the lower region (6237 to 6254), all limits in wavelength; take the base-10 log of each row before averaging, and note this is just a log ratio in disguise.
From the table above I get 0.006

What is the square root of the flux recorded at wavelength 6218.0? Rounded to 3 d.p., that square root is 3.922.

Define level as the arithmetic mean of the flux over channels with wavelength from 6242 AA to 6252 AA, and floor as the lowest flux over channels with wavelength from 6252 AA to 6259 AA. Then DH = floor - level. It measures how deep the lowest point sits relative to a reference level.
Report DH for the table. -1.35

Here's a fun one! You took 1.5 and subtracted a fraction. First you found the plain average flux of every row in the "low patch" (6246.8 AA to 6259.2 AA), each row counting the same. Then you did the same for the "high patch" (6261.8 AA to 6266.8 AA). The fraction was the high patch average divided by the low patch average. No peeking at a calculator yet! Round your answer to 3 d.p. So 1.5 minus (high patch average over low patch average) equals 0.514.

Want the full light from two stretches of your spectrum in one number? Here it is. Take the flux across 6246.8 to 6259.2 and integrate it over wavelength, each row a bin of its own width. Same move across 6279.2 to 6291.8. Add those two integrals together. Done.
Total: 374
